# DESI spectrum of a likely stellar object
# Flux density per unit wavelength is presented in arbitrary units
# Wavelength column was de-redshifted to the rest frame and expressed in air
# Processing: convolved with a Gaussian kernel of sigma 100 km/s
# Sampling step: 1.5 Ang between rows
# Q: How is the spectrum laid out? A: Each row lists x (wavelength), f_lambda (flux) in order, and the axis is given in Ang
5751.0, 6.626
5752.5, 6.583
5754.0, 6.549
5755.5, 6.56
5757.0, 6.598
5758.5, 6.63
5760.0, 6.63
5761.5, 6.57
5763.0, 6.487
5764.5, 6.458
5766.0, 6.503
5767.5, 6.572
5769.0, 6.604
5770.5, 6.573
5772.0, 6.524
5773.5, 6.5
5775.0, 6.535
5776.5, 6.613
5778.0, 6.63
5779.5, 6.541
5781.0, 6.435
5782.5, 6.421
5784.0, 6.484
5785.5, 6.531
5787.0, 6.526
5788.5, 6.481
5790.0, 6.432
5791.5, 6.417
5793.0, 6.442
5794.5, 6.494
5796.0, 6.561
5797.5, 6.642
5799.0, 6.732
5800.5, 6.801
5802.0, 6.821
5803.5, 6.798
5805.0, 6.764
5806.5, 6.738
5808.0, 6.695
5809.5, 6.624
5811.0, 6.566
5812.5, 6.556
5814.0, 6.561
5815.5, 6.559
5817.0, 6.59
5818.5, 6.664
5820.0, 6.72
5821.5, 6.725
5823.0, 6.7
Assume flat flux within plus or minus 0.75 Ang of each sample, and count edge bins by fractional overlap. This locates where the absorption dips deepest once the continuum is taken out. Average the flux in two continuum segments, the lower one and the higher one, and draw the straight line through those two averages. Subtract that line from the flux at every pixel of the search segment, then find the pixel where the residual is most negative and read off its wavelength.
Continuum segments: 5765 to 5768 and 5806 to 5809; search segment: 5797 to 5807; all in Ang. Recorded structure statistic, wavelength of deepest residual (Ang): 5797.5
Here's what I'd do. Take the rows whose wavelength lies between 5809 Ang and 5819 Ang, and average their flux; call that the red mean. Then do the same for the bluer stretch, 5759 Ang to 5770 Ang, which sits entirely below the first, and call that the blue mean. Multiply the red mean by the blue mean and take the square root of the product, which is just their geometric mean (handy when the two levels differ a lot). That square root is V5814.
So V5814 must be 6.567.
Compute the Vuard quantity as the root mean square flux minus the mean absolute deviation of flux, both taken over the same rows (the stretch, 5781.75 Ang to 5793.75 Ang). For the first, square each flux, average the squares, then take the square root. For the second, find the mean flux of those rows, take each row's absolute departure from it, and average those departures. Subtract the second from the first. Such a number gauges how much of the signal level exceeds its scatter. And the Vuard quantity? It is 6.43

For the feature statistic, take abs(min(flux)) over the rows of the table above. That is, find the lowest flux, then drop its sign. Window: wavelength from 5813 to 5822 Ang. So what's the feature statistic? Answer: 6.56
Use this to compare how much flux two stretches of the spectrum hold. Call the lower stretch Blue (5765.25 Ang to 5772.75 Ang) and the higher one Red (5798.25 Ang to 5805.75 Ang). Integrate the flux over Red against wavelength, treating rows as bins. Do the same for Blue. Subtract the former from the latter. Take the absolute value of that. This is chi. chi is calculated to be 1.7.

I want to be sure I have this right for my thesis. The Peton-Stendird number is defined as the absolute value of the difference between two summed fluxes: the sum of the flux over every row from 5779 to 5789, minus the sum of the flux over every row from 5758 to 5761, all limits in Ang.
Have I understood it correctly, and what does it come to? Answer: 32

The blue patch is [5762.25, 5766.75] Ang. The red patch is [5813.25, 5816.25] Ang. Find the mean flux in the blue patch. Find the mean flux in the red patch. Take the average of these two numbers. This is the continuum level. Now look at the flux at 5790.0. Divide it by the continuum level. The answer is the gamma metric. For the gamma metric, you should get 0.986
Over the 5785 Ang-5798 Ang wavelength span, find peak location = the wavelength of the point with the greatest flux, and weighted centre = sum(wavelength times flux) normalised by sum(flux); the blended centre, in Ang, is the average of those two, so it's 5794.5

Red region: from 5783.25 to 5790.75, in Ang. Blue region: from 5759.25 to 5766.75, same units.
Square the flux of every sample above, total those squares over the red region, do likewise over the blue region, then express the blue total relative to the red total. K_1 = 1.01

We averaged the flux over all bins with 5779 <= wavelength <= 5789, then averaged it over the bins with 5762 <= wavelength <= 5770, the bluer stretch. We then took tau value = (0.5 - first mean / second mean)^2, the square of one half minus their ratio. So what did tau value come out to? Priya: 0.244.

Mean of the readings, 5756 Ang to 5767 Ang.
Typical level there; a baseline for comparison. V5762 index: 6.55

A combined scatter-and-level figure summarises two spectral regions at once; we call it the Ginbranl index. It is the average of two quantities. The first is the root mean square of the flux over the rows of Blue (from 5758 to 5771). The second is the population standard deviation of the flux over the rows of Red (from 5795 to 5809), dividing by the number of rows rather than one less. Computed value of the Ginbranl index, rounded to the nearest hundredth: 3.32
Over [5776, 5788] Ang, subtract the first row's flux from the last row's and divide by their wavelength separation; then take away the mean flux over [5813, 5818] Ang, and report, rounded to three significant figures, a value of -6.58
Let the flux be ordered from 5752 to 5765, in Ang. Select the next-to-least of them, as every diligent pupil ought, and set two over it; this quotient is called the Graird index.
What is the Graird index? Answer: 0.3083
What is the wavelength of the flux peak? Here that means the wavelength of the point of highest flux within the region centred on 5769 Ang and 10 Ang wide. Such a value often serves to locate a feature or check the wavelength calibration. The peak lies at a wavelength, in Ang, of 5769.0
